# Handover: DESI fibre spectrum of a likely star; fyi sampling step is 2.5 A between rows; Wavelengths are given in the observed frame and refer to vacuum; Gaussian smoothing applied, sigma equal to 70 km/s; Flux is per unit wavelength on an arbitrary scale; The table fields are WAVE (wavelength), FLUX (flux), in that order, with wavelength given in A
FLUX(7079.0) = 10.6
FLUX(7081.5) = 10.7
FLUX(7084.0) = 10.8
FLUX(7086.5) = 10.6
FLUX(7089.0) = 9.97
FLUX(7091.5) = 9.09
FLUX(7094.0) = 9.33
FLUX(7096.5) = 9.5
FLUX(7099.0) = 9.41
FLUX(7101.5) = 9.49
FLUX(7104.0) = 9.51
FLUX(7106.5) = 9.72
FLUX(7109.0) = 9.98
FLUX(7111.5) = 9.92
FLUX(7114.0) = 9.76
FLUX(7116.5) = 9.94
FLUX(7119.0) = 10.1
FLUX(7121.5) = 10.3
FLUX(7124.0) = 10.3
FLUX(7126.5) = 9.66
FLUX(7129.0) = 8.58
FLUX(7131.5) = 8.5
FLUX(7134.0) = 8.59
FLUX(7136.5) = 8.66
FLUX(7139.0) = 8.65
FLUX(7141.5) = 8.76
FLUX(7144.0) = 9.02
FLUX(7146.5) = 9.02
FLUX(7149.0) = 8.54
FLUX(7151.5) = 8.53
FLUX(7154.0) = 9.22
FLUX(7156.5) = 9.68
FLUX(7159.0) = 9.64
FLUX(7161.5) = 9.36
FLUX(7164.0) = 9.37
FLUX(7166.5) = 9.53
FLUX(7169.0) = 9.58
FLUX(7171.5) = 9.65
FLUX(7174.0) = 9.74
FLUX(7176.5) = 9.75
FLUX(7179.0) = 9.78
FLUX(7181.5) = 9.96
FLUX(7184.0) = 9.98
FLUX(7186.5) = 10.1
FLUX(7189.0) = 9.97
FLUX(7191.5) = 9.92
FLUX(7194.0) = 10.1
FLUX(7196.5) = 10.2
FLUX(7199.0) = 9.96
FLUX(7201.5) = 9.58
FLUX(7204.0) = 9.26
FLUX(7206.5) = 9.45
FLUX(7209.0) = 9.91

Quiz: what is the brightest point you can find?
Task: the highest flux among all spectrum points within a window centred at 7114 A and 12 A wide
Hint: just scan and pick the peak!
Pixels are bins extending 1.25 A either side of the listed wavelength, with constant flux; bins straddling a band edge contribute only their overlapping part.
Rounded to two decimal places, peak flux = 10.10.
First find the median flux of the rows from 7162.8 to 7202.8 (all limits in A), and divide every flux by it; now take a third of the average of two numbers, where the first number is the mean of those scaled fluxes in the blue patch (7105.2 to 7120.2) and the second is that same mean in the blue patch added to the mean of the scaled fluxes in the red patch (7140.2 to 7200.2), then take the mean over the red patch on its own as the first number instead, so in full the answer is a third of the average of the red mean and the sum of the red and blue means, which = 0.491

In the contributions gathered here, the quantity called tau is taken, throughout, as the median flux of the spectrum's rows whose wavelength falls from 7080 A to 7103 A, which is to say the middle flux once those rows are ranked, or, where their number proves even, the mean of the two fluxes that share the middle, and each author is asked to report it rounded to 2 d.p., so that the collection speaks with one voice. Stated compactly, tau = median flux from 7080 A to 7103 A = 9.50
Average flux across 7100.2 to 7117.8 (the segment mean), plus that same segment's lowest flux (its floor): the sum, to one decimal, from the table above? 19.2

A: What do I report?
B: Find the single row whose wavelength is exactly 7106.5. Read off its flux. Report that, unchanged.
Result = 9.72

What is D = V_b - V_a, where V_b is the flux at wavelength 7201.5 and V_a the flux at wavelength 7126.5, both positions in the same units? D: -0.1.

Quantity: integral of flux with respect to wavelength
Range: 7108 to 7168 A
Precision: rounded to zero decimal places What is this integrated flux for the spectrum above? 559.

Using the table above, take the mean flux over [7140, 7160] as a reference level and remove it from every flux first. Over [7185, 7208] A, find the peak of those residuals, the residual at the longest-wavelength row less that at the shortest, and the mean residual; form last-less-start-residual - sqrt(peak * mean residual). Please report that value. -1.6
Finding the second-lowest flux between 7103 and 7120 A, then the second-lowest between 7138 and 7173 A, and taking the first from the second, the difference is -1.18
